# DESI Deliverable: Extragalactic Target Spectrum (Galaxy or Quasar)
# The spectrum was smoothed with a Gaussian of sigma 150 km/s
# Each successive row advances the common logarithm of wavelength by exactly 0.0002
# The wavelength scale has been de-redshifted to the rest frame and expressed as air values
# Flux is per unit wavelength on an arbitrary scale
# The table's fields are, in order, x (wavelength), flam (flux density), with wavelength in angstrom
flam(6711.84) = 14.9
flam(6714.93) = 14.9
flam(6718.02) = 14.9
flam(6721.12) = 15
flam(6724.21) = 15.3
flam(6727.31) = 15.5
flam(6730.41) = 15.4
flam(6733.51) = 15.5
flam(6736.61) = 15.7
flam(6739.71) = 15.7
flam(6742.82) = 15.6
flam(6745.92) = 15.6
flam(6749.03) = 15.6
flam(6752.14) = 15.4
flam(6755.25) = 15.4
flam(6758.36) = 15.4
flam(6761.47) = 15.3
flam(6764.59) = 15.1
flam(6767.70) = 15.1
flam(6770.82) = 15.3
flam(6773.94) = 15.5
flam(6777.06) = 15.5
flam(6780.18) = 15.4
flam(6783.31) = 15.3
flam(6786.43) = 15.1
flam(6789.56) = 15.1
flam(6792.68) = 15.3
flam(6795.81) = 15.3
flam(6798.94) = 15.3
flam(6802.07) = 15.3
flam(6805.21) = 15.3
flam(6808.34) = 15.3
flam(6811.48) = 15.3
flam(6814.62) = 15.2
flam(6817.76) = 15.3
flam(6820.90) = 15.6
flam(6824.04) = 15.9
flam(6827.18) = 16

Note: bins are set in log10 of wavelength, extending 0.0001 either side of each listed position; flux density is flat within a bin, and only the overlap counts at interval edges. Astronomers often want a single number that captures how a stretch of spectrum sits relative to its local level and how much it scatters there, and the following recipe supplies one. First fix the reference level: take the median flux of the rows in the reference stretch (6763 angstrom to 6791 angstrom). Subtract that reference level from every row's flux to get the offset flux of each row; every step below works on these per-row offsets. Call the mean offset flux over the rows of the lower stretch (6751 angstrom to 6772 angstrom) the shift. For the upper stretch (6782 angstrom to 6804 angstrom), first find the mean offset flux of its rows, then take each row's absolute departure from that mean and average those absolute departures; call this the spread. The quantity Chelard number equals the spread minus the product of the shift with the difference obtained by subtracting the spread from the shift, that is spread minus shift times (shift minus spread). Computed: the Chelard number 0.08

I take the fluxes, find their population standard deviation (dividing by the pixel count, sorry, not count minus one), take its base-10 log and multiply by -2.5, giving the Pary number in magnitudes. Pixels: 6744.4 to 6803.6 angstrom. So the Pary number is 2.0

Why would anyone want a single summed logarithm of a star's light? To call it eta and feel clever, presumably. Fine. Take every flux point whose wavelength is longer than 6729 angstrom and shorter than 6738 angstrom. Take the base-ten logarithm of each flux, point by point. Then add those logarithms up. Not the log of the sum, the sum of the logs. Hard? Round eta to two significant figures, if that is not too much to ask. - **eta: 3.6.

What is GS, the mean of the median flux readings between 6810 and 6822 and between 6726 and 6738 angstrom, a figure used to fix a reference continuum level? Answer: 15.4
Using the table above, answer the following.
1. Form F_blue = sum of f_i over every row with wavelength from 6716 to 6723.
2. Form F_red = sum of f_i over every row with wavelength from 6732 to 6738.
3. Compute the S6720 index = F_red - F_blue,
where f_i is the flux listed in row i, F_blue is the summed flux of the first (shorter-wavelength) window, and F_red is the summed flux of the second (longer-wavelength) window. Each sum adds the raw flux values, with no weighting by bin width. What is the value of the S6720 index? 1.3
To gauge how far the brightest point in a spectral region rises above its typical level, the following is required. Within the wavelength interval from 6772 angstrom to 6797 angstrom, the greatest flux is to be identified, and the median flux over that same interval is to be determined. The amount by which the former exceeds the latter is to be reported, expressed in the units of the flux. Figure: 0.200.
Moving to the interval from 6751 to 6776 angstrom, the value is 0.150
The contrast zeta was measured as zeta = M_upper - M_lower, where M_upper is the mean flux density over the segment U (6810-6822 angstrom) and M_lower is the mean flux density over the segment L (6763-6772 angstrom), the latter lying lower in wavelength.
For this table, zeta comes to 0.2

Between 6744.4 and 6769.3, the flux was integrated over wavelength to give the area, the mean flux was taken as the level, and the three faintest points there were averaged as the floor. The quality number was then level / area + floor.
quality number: 15.2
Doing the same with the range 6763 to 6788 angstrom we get 15.1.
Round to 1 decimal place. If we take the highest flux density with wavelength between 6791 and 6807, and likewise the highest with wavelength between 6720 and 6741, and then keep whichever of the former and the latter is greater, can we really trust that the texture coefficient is 15.7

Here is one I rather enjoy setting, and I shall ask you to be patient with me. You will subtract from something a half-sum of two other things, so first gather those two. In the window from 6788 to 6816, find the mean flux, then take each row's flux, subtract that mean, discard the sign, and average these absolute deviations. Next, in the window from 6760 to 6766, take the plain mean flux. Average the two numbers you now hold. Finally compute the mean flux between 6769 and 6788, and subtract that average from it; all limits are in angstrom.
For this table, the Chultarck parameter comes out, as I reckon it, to 7.72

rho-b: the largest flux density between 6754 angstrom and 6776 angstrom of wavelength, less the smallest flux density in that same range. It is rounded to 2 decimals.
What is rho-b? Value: 0.40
